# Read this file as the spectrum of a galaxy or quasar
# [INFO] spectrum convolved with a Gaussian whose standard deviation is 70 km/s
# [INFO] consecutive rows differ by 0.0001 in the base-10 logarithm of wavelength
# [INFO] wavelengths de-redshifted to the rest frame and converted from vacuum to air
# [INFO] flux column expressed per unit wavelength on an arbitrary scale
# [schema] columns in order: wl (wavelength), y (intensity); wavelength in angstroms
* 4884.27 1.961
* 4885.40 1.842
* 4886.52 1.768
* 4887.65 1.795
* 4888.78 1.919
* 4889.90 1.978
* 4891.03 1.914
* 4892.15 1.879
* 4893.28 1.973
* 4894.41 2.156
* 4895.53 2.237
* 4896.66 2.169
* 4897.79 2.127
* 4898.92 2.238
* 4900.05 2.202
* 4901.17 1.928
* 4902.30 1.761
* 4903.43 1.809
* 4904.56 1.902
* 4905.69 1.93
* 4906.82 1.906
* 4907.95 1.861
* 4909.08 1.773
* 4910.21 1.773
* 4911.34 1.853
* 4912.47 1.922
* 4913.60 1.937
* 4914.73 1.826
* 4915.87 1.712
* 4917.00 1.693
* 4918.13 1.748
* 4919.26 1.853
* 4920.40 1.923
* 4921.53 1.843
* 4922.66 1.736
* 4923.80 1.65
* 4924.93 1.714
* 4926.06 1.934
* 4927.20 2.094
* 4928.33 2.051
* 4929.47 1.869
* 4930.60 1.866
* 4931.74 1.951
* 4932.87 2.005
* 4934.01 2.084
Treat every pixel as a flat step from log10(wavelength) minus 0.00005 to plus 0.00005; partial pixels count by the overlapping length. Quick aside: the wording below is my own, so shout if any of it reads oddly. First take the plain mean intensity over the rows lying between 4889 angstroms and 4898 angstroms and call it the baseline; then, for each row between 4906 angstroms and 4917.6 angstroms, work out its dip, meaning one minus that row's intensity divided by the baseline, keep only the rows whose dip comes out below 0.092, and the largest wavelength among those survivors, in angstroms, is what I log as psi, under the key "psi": 4913.60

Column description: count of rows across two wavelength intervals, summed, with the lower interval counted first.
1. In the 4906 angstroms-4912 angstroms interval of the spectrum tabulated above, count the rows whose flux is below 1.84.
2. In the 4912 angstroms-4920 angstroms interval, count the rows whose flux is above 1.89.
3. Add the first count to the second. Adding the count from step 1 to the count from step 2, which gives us 4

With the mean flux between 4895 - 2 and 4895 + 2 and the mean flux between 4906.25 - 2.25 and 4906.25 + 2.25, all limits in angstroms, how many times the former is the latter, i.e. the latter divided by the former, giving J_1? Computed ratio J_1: 0.89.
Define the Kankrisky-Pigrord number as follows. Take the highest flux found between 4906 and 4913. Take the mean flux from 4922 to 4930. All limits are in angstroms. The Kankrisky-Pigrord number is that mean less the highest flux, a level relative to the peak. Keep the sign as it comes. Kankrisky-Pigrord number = -0.058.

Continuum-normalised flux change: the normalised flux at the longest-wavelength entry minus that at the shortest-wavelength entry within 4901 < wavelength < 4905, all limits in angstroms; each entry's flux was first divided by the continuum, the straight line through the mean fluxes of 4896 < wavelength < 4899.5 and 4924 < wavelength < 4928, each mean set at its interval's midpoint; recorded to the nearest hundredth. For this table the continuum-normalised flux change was 0.00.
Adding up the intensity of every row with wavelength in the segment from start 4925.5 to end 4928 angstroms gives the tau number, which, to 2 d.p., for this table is 4.03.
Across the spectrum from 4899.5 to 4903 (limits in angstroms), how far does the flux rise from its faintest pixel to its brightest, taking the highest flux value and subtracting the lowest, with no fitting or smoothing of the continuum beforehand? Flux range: 0.44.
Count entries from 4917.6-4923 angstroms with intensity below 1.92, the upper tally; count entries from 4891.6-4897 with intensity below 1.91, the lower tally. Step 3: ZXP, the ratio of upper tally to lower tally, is 4.0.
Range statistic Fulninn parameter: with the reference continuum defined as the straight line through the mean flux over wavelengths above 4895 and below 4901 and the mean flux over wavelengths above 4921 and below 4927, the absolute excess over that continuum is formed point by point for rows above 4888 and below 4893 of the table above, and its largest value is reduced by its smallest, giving 0.08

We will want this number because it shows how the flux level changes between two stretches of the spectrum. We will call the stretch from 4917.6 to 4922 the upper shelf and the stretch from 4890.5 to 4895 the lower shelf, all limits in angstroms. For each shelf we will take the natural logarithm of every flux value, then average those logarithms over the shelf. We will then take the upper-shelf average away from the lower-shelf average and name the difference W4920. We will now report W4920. 0.07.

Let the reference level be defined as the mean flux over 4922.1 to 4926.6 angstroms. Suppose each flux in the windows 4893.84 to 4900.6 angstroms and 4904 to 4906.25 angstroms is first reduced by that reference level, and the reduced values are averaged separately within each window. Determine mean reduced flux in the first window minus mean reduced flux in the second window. 0.27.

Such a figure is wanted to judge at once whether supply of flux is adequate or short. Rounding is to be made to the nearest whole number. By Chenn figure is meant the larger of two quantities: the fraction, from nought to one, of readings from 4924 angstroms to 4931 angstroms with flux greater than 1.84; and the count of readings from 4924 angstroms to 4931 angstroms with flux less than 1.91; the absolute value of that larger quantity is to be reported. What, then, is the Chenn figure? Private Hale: 3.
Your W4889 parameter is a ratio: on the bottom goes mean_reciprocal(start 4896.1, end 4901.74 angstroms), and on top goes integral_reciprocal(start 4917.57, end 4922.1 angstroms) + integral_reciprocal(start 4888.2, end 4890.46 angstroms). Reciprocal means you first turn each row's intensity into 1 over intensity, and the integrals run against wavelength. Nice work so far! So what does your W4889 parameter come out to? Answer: 7.7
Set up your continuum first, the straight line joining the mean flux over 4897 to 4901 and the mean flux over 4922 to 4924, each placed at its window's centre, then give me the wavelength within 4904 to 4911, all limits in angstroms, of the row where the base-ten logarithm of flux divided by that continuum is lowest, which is 4909.08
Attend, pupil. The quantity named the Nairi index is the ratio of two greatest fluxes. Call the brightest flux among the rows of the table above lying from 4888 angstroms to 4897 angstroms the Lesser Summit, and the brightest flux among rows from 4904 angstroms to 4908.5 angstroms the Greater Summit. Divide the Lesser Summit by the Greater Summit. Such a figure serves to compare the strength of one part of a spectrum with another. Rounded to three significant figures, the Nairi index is 1.16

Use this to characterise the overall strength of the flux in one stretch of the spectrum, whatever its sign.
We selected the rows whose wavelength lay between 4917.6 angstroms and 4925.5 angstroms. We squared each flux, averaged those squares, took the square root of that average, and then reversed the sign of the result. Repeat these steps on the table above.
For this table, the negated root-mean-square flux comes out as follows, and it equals -1.78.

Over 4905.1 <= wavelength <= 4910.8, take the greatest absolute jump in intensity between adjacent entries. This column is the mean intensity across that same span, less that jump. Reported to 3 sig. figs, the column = 1.76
